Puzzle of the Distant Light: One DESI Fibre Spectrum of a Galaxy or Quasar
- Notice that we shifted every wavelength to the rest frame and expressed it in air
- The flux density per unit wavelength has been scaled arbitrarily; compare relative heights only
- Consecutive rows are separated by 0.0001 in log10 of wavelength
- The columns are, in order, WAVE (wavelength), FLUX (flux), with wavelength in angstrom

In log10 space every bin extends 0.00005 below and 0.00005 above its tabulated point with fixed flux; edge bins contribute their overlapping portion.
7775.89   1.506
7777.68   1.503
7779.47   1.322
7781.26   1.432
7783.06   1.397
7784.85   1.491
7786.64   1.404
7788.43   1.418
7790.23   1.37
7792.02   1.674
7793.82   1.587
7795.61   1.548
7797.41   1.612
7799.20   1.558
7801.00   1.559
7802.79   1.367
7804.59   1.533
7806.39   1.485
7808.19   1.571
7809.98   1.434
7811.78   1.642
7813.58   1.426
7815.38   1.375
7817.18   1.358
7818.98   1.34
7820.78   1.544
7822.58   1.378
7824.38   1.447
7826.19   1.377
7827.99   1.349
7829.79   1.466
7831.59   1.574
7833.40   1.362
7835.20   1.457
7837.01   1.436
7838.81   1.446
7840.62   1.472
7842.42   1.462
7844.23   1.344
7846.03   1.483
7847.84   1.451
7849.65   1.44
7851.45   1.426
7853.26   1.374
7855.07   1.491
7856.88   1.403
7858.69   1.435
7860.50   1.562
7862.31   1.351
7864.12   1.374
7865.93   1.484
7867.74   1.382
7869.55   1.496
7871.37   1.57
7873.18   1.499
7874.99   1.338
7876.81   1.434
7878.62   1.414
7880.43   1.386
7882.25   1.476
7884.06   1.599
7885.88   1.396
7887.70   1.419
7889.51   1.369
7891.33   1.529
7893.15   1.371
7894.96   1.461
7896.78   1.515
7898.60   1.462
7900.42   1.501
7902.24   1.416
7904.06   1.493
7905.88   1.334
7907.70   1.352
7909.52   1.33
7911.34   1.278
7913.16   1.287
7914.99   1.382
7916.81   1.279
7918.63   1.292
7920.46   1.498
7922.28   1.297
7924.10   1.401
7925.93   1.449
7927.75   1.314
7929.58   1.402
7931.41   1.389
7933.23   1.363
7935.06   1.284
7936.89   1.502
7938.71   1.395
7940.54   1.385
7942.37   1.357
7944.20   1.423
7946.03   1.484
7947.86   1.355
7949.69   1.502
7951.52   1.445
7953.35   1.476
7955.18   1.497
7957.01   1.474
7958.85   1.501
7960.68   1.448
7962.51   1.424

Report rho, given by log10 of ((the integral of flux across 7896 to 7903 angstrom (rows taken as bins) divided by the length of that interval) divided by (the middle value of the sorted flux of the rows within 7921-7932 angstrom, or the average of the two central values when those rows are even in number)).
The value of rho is 0.024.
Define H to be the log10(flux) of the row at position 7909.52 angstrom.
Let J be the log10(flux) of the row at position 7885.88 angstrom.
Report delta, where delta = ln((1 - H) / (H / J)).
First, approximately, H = 0.12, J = 0.145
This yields 0.0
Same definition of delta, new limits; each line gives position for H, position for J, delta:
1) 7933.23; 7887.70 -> 0.0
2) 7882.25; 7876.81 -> -0.3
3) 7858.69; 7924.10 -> -0.2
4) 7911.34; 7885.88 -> 0.2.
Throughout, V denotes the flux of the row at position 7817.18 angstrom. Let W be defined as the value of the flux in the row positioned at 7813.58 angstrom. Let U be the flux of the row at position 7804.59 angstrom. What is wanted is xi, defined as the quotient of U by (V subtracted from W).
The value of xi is 23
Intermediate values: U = 1.533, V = 1.358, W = 1.426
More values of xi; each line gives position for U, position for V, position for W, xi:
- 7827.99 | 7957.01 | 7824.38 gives -50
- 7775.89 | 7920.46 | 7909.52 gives -9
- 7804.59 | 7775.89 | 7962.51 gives -19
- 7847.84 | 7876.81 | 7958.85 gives 22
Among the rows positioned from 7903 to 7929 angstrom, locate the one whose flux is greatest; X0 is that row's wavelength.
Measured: 7920.46 angstrom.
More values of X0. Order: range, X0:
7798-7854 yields 7811.78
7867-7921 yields 7884.06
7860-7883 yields 7871.37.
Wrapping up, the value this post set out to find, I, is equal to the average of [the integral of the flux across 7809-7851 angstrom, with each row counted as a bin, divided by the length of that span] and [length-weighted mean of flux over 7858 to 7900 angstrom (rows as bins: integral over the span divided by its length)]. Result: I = 1.44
